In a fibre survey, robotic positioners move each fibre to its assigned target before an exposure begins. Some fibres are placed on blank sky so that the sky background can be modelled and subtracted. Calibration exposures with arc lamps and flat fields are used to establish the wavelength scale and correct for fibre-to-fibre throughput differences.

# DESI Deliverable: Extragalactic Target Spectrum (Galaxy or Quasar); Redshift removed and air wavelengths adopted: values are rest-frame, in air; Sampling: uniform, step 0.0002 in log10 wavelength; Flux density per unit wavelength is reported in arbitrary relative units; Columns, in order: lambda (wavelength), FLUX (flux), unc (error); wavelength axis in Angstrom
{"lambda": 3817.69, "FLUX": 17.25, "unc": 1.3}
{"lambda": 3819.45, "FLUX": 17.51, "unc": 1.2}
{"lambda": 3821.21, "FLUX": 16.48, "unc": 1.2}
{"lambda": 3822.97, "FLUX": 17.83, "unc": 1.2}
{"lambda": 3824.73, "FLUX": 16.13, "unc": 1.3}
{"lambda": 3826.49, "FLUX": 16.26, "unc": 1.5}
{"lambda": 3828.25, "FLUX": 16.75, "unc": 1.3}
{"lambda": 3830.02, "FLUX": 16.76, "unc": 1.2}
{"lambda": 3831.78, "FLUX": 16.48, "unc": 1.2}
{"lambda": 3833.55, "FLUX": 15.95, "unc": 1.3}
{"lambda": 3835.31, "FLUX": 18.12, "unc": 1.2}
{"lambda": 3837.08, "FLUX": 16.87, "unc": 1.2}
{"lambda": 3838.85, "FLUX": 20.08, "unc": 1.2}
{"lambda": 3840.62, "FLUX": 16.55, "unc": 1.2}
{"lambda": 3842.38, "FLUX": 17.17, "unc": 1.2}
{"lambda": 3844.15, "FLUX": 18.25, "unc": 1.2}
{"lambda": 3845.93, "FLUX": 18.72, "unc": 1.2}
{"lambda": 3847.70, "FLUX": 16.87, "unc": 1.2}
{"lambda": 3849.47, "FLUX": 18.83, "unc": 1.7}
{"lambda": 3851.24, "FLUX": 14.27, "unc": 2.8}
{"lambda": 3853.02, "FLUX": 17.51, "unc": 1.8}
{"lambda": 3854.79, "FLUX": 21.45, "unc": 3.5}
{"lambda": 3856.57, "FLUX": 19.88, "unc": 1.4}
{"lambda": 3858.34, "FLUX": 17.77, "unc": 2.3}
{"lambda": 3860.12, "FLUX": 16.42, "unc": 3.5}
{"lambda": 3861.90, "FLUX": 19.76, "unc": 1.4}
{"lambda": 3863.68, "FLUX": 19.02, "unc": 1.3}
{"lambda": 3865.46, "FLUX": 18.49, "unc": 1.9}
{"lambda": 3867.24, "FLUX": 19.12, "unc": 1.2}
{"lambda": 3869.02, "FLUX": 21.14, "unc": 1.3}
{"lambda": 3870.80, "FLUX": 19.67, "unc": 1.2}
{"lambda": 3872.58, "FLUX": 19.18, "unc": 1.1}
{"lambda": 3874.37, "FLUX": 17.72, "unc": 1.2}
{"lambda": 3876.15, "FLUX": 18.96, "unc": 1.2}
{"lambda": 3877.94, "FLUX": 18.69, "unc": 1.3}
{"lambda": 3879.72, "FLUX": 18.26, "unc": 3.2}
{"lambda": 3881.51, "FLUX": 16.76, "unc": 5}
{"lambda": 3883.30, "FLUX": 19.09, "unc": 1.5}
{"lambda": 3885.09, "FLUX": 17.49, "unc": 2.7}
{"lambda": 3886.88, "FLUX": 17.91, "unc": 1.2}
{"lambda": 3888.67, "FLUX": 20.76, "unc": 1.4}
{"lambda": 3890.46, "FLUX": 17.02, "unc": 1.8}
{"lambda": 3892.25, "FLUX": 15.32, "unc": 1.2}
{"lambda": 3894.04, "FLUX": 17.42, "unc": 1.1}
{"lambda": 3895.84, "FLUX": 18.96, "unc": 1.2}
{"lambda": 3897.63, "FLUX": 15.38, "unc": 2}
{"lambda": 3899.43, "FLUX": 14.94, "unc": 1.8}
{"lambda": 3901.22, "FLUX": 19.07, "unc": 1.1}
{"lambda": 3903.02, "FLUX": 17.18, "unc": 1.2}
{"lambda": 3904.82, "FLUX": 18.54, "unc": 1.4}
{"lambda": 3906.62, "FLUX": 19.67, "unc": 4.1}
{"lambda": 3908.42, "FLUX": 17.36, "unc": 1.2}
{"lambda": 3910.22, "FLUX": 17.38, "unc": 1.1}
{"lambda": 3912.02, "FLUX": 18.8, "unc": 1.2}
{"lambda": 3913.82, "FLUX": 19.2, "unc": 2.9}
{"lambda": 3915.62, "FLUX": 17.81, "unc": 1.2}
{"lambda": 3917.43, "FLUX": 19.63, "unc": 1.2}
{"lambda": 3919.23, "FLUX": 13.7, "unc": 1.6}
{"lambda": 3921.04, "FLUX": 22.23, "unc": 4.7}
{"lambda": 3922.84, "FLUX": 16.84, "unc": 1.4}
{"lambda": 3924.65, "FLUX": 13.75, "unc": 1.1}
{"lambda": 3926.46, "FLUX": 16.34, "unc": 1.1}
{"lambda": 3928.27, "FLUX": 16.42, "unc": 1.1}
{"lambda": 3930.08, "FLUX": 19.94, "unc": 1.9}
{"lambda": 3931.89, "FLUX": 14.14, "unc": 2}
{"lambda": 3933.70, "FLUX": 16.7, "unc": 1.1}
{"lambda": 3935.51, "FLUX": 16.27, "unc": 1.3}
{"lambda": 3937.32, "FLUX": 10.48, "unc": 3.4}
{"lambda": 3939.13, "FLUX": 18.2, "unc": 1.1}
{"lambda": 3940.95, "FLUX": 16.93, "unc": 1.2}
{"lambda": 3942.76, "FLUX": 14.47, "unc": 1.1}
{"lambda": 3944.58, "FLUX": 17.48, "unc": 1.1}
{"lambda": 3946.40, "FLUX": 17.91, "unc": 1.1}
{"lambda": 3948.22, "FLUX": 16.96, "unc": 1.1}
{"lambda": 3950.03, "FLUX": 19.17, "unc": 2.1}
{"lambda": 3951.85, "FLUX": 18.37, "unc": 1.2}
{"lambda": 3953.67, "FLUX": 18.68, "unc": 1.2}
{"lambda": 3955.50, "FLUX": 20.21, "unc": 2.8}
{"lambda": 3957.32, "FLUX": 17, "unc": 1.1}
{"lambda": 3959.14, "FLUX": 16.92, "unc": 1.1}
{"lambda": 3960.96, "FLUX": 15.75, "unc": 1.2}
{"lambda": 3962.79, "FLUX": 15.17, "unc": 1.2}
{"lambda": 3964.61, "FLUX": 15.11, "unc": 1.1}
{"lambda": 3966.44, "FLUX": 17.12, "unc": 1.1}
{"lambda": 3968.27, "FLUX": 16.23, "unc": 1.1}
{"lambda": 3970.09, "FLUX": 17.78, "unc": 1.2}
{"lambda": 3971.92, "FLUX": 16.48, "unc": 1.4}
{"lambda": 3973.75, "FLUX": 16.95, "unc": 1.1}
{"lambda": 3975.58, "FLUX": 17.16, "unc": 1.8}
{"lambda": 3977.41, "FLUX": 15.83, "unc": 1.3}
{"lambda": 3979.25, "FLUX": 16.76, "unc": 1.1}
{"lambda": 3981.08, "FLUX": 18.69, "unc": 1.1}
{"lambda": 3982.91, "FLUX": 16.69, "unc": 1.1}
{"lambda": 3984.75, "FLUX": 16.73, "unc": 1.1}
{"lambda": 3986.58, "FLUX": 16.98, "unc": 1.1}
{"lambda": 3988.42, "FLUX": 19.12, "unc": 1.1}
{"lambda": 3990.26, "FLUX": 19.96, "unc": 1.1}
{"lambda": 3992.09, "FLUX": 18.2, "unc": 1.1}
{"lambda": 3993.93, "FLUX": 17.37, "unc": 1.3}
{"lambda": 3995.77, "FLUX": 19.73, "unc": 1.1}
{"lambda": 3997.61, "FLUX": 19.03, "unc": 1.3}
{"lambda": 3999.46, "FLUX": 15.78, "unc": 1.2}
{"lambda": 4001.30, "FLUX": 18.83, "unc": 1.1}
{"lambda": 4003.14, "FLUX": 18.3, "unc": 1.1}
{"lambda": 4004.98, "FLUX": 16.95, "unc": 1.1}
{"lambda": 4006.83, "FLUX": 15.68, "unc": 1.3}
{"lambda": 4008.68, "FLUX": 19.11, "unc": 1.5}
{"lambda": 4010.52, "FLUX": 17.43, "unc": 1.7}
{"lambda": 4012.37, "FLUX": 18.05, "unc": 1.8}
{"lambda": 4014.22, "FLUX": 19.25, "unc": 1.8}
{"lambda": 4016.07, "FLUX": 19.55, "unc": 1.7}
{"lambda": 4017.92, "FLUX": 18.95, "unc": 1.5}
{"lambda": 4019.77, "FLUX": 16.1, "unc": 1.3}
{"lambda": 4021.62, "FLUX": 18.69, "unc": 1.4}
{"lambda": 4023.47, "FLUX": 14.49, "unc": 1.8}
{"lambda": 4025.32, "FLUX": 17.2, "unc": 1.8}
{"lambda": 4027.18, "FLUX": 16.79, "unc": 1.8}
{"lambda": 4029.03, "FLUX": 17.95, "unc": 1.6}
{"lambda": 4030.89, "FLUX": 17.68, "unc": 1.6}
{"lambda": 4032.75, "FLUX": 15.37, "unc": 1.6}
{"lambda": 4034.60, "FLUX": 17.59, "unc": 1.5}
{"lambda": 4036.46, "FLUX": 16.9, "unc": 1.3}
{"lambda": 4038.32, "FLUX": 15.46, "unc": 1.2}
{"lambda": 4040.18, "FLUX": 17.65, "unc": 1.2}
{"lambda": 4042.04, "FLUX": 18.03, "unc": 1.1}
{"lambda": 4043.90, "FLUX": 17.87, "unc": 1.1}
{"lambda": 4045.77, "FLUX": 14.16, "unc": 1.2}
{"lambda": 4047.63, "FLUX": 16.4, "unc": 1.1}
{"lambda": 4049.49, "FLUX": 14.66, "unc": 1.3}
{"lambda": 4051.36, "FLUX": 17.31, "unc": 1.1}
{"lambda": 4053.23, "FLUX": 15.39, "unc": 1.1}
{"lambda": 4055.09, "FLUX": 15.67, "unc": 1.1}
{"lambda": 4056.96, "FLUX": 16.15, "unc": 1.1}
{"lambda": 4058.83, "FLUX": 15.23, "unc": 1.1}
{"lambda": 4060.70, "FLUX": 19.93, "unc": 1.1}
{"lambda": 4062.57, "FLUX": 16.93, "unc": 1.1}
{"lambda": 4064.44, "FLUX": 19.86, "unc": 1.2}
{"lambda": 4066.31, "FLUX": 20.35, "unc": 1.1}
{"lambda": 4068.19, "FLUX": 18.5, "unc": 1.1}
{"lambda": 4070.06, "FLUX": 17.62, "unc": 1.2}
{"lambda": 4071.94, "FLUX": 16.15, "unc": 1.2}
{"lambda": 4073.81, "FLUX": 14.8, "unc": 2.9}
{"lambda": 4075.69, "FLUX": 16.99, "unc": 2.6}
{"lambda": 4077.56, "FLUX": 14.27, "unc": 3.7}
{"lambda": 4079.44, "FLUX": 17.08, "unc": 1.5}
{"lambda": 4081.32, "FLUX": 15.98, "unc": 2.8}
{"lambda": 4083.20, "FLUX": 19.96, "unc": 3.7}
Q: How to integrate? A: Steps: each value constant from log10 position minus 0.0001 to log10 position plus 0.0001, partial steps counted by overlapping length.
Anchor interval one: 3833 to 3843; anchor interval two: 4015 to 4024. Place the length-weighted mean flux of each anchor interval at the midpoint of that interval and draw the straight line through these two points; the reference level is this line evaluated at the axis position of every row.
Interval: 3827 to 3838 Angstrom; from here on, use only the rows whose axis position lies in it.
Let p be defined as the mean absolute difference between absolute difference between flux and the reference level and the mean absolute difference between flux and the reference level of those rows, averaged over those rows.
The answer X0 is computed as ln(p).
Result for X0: -1.3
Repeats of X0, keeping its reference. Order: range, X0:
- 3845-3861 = 0.1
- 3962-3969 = -0.3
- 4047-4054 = -0.1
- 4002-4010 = -0.7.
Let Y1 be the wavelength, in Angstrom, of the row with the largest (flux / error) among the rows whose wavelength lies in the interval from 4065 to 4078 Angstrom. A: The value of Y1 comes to 4066.31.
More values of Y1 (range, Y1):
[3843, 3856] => 3845.93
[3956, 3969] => 3966.44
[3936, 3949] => 3939.13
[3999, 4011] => 4001.30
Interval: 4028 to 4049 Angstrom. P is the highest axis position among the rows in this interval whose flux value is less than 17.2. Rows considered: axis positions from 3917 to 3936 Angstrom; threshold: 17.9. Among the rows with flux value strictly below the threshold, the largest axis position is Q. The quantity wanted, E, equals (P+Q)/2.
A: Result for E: 3991.6 Angstrom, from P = 4047.63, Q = 3935.51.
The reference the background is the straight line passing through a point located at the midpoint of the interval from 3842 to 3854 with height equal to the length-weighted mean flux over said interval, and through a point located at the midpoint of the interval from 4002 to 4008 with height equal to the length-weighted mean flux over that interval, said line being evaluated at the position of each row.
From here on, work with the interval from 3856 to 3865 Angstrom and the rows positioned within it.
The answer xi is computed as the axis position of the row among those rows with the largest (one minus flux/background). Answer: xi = 3860.12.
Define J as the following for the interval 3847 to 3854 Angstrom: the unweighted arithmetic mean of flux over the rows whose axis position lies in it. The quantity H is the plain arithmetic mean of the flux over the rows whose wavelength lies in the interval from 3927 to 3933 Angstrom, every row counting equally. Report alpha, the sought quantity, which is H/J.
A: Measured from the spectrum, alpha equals 1.00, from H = 16.8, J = 16.9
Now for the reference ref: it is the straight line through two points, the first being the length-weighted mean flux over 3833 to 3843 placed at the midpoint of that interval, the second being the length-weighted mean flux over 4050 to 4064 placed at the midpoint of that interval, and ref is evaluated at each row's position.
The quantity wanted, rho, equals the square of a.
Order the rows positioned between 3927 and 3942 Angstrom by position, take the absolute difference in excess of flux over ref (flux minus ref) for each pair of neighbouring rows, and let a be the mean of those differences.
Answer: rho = 15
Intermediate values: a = 3.9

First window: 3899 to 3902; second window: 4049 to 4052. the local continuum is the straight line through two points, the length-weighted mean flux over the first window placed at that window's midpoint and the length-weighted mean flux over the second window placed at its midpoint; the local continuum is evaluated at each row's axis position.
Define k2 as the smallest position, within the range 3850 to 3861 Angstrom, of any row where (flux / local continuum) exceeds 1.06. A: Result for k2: 3854.79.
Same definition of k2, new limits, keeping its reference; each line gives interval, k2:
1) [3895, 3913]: 3895.84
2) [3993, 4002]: 3995.77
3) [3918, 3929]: 3921.04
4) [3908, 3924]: 3912.02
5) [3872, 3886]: 3872.58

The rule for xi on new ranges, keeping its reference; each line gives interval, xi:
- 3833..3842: 3833.55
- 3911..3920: 3919.23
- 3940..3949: 3942.76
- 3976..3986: 3977.41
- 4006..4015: 4006.83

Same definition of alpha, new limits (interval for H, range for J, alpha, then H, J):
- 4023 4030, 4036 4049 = 1.00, 16.6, 16.6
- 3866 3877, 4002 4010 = 1.10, 19.3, 17.5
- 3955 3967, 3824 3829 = 1.02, 16.8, 16.4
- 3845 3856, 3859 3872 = 0.94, 17.9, 19.1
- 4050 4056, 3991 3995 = 0.91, 16.1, 17.8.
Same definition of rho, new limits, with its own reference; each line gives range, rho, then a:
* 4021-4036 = 4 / 1.9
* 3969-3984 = 1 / 1.2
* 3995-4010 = 4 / 1.9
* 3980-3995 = 1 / 1.1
